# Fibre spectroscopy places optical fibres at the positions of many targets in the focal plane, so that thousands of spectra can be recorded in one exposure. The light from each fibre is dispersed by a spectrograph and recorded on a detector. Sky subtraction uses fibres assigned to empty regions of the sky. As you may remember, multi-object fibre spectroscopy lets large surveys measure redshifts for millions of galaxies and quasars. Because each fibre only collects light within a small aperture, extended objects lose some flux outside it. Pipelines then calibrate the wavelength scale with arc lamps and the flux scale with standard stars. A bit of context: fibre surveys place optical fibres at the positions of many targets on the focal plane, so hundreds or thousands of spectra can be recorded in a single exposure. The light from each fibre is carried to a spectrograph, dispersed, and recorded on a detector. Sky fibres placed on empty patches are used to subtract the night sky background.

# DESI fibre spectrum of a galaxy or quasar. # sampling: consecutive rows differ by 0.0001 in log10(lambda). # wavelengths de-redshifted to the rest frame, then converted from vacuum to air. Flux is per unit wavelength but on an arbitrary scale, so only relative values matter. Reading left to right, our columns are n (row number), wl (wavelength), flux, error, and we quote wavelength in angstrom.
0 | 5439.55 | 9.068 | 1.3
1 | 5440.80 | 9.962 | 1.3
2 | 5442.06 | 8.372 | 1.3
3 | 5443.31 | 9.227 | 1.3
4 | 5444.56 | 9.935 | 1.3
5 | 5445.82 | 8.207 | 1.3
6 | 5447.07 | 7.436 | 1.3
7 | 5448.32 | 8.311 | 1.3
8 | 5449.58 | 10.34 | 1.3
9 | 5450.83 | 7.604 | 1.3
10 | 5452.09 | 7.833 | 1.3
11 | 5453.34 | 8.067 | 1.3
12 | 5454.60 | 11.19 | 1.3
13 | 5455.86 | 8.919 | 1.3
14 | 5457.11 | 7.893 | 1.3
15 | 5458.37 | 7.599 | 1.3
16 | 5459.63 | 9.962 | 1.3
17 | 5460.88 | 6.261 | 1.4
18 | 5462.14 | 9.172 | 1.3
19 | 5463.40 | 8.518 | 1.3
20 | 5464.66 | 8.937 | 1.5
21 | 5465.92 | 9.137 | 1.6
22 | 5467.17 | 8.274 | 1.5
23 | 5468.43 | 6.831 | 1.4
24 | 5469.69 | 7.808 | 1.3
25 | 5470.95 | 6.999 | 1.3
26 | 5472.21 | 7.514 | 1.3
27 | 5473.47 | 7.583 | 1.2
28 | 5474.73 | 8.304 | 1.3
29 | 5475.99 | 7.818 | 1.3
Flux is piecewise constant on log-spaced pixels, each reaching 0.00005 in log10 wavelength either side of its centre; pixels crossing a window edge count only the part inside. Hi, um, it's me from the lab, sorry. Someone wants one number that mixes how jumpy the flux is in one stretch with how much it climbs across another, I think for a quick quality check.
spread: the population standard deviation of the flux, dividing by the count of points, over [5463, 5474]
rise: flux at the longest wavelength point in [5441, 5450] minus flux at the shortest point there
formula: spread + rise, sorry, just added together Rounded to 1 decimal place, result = 2.7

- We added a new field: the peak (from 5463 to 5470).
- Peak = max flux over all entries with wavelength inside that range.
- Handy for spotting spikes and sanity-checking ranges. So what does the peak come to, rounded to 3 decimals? 9.137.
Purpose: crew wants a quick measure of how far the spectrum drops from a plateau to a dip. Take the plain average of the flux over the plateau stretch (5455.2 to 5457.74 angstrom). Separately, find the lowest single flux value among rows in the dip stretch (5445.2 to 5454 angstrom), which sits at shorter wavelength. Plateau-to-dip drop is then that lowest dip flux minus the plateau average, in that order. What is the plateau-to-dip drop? -1.0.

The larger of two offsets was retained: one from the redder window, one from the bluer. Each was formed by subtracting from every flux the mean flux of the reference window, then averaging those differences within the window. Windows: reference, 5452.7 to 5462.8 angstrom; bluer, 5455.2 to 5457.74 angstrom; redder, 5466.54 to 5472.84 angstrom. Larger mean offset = -0.2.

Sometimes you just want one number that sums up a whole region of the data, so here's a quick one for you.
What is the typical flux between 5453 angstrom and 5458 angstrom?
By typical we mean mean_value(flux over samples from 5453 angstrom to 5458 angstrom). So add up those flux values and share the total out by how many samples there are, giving 9.0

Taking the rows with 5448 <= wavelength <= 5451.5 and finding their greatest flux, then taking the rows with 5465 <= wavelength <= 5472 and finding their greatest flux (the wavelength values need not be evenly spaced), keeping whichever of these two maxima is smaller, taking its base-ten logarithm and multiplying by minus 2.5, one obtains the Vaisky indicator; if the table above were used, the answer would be -2.40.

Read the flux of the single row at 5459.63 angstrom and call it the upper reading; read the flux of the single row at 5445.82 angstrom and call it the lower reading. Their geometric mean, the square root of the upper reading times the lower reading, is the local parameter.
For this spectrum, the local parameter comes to 9.0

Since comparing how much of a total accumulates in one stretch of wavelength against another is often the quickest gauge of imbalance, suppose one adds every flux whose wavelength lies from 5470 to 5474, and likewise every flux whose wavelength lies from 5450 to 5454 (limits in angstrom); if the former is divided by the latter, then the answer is 0.94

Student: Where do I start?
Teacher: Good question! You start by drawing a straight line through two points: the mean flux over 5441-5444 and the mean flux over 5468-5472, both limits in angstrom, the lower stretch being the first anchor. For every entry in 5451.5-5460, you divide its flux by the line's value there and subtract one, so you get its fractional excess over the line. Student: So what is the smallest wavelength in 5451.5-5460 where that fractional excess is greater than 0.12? 5454.60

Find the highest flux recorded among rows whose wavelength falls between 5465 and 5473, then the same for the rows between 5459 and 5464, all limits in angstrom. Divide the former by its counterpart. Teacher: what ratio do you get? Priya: 0.92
